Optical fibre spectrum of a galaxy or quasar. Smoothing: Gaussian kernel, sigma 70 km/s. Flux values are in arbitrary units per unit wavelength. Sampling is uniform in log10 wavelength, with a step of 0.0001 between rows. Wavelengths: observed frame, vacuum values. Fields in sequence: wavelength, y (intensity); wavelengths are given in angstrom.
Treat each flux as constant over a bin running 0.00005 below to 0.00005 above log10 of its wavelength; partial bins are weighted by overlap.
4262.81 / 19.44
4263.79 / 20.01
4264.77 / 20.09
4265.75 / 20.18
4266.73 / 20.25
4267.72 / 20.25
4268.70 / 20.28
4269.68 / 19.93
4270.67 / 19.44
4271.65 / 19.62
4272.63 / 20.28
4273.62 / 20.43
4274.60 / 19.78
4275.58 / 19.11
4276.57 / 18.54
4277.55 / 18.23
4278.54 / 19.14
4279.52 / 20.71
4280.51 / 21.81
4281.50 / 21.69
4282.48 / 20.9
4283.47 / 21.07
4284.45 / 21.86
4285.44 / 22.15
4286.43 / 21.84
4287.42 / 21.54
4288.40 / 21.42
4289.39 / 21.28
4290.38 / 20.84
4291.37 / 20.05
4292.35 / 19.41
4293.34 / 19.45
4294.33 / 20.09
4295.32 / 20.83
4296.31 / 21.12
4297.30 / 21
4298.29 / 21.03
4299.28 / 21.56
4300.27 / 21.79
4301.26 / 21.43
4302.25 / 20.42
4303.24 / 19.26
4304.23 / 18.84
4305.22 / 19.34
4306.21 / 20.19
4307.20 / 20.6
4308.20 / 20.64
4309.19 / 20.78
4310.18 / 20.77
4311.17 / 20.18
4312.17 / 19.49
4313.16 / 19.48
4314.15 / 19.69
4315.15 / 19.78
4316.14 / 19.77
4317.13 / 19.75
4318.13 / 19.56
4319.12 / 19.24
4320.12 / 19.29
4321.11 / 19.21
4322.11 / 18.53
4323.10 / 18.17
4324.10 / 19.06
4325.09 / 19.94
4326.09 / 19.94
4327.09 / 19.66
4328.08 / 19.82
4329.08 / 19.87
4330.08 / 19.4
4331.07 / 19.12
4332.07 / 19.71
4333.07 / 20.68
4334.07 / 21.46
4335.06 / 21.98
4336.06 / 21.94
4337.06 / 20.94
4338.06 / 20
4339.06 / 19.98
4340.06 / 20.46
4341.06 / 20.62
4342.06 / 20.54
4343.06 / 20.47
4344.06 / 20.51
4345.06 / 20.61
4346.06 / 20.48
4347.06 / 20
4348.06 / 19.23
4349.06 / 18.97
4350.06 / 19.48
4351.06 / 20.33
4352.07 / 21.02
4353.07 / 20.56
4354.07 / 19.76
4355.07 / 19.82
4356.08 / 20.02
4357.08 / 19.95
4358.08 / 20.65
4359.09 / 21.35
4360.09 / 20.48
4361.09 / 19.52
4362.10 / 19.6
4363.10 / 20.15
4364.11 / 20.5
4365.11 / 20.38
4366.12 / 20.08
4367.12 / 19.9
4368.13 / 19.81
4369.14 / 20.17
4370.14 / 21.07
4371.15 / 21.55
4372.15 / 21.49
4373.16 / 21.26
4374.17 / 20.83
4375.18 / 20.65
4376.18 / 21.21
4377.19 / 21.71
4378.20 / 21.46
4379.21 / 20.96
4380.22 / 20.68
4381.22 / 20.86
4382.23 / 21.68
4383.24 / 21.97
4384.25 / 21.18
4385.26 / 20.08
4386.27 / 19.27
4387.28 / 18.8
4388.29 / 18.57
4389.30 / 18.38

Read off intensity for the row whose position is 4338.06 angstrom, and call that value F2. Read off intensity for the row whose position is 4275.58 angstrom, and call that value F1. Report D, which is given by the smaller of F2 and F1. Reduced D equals 19.1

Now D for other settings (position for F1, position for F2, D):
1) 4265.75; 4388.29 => 18.6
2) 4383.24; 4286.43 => 21.8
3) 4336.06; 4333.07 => 20.7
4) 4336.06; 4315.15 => 19.8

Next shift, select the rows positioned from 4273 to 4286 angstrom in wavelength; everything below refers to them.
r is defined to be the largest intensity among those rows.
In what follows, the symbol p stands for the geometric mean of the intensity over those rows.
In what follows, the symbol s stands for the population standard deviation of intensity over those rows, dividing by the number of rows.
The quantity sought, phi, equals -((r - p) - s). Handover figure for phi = -0.49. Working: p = 20.4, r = 22.15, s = 1.3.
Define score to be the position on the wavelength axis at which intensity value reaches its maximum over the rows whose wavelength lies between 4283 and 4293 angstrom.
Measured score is 4285.44 angstrom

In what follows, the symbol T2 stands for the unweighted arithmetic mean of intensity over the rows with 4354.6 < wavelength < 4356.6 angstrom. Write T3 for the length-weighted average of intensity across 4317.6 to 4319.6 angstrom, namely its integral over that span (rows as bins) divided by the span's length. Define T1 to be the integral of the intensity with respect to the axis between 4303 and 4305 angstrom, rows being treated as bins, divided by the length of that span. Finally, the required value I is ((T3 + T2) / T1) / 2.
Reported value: 1.03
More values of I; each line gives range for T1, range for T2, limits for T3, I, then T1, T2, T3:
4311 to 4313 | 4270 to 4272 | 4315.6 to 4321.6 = 0.99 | 19.7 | 19.5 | 19.5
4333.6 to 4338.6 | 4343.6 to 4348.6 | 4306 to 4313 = 0.95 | 21.3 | 20.2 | 20.3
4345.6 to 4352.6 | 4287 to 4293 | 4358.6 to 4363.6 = 1.03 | 19.9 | 20.8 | 20.2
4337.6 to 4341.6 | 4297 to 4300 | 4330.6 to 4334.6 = 1.02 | 20.3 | 21.2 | 20.3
